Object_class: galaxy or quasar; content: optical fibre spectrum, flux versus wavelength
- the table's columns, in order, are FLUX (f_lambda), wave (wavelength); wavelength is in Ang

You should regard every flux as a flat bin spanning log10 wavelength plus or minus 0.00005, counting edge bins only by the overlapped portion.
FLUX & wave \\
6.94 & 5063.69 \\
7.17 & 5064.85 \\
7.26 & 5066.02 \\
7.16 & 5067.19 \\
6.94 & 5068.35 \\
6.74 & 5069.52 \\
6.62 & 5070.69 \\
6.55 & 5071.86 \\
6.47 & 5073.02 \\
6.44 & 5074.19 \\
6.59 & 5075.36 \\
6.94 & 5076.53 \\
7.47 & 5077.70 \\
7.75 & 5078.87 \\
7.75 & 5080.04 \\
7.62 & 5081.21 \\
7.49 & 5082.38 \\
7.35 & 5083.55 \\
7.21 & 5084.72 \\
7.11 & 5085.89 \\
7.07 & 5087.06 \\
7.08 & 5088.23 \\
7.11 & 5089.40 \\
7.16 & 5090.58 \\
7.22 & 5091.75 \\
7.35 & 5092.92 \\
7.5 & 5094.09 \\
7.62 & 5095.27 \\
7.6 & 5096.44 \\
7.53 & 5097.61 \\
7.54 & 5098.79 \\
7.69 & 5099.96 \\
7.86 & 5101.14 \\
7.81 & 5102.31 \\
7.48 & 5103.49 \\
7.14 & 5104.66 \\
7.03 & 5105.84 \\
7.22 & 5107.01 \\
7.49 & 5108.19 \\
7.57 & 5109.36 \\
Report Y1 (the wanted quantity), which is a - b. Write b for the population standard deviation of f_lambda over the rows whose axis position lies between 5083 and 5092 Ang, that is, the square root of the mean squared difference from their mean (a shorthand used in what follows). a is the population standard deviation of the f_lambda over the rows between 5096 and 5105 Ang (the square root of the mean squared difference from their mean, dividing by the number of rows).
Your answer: 0.12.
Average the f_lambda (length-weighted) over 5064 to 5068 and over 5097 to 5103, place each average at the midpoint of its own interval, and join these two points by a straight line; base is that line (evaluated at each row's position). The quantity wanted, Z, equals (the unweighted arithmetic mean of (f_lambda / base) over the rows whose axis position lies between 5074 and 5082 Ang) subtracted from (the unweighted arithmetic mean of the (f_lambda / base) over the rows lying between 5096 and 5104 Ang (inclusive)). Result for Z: 0.01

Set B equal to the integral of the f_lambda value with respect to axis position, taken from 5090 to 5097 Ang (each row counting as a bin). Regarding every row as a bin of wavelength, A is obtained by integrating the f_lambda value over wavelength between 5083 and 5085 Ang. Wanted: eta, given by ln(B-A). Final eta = 3.6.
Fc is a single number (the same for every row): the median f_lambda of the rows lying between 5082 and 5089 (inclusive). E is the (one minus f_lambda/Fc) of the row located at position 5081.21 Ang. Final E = -0.06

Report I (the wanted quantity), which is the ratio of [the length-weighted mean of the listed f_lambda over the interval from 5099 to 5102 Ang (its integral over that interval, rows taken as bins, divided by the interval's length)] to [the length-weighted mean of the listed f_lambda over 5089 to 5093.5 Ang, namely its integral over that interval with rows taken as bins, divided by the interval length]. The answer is 1.08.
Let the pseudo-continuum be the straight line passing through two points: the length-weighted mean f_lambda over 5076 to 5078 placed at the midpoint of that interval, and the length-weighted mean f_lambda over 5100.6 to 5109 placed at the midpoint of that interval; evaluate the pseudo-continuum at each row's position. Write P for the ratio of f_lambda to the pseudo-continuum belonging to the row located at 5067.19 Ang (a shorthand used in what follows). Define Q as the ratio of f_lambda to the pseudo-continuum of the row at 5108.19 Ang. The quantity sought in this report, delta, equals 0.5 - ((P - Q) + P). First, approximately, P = 1.012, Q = 1.00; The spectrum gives -0.52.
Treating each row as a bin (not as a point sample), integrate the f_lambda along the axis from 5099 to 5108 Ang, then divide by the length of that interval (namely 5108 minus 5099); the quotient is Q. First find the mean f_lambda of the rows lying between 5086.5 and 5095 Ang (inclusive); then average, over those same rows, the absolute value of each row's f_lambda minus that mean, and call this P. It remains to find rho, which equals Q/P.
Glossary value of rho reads 61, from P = 0.12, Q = 7.47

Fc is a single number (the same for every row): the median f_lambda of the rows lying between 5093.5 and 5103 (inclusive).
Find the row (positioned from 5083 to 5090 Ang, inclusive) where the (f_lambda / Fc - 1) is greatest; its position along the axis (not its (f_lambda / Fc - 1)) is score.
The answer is 5083.55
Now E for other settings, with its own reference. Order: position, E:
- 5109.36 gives -0.06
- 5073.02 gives 0.10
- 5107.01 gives -0.01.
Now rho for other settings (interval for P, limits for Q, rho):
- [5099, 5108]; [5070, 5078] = 24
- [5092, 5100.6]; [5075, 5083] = 96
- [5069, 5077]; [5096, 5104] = 61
